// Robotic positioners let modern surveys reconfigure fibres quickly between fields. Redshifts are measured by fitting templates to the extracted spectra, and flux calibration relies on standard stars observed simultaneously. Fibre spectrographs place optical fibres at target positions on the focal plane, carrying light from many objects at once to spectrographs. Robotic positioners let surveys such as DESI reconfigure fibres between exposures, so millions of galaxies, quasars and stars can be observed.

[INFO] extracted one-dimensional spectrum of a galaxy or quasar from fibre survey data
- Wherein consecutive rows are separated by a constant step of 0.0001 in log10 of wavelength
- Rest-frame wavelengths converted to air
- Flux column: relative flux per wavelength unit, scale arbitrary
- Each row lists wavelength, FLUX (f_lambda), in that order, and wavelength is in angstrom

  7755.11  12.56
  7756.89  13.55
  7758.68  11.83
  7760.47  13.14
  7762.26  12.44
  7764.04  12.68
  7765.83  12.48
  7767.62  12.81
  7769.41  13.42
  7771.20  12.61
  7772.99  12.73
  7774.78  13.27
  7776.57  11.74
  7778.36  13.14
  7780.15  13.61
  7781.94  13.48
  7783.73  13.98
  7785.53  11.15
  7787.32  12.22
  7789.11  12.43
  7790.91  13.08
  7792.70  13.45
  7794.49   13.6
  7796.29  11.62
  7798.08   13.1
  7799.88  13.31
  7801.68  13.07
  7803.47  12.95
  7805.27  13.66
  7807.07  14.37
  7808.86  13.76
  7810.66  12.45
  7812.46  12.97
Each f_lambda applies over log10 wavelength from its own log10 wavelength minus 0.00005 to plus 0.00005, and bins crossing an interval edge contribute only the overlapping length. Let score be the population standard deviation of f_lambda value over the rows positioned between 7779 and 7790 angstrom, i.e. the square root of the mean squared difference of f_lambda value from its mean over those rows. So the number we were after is 1.0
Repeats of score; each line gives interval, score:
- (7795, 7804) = 0.6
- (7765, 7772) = 0.4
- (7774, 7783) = 0.7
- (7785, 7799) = 0.8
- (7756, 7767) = 0.5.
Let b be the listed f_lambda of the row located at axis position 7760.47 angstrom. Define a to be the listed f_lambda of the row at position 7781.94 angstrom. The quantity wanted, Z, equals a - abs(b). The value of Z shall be 0.3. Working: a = 13.48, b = 13.14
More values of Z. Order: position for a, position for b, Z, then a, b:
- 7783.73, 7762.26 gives 1.5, 13.98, 12.44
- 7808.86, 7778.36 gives 0.6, 13.76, 13.14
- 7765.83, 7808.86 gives -1.3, 12.48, 13.76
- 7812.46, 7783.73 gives -1.0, 12.97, 13.98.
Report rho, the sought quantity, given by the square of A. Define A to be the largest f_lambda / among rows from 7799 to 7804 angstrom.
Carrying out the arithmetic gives 177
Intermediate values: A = 13.31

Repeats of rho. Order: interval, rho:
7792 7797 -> 185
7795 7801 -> 177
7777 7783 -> 185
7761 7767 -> 161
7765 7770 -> 180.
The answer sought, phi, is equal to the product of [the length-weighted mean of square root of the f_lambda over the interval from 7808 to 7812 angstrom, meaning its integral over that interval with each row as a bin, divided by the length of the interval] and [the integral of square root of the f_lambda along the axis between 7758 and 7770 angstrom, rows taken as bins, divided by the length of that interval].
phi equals 12.9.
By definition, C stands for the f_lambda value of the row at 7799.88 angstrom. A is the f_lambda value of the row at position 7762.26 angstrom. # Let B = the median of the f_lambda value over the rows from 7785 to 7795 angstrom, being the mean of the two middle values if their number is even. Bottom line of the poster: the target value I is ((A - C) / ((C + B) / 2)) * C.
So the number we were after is -0.9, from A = 12.44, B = 12.8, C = 13.31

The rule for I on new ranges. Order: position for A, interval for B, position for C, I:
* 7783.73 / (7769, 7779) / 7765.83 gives 1.5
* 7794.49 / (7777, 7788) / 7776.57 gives 1.7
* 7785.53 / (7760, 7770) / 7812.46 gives -1.8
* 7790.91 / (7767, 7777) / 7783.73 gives -0.9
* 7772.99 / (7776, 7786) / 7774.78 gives -0.5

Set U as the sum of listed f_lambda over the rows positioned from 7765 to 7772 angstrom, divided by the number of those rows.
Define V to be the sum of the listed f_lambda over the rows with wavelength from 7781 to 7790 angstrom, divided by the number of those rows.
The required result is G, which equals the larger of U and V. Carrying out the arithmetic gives 12.8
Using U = 12.8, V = 12.7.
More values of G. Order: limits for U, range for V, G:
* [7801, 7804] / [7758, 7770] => 13.0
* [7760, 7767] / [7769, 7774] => 12.9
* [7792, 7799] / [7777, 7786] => 13.1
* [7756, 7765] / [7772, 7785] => 13.1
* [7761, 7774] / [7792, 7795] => 13.5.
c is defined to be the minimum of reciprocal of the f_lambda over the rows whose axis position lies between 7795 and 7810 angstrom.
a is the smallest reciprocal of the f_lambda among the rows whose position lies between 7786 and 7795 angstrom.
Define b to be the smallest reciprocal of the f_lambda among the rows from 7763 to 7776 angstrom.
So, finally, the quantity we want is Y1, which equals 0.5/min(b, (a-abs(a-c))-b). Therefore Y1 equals -101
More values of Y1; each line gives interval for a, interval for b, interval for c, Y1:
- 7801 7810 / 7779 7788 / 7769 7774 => -73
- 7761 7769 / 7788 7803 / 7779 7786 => -250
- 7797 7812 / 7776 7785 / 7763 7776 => -73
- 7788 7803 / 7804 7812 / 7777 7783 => 129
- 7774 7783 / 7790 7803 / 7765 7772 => -457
